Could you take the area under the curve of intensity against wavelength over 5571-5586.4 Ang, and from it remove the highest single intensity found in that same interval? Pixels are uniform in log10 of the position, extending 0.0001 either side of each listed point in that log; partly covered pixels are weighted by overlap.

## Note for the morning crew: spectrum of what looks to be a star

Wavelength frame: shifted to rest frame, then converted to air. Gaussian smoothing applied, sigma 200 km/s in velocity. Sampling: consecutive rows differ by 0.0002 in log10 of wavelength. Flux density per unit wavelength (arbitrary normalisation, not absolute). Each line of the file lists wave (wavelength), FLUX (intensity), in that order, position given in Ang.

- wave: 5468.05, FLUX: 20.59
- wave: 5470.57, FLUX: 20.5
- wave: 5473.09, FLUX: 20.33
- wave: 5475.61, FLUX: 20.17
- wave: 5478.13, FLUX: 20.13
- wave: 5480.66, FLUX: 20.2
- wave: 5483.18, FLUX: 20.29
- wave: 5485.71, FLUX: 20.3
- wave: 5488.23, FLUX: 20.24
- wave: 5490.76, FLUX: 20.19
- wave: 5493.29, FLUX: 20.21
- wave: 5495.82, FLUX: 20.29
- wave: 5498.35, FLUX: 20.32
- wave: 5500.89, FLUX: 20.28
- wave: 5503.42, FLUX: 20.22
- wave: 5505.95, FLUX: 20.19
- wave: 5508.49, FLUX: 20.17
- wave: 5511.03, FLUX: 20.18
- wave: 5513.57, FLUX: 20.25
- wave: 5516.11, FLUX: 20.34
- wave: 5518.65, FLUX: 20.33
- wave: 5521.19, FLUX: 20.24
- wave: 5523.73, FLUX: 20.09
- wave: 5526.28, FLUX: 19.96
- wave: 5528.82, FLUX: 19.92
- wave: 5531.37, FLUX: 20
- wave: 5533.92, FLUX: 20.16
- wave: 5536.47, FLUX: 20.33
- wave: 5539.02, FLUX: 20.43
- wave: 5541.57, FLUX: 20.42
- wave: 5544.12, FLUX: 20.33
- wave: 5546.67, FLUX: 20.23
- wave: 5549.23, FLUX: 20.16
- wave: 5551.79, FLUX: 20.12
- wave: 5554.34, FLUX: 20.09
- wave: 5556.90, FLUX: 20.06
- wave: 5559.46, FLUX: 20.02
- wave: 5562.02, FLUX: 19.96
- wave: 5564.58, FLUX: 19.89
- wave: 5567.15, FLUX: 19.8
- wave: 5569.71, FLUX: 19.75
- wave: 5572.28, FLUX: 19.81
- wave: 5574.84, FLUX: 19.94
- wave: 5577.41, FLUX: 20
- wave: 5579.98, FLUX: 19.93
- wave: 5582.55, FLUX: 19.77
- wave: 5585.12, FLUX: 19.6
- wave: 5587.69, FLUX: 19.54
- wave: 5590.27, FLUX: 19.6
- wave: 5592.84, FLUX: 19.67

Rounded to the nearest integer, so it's 286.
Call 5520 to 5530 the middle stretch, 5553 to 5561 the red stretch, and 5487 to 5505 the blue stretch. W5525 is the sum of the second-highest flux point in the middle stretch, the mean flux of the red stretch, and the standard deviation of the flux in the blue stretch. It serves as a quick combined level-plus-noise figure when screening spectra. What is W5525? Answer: 40.2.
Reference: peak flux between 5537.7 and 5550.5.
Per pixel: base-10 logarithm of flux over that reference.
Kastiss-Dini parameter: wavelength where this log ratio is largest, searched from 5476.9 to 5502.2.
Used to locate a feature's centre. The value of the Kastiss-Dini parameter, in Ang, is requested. 5498.35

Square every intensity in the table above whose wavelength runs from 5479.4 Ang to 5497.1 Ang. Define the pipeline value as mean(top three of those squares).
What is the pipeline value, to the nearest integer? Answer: 412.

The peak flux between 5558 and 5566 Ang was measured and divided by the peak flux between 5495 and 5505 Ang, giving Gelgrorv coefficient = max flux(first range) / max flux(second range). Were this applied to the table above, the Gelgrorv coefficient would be 0.99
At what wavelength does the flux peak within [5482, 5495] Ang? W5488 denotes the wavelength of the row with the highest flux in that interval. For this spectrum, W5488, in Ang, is 5485.71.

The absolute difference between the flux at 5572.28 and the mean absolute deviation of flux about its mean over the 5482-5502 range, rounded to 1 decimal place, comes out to 19.8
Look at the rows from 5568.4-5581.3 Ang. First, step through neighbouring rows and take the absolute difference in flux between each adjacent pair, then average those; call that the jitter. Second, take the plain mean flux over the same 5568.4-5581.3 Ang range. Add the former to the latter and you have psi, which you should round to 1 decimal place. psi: 20.0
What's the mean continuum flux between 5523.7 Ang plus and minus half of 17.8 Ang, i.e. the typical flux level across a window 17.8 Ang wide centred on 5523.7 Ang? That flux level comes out 20.1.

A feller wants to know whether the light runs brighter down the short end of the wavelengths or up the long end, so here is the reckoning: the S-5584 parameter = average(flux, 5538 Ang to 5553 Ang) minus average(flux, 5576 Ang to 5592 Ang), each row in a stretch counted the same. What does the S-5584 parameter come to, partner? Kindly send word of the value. 0.54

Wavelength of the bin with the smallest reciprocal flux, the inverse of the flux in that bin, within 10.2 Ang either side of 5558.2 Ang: 5549.23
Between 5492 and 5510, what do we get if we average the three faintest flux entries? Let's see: 20.2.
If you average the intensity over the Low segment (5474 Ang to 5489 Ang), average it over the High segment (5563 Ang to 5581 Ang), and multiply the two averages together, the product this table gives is 402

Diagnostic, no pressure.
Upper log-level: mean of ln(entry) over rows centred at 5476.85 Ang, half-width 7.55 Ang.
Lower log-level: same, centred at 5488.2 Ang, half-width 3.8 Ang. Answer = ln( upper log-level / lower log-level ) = 0.000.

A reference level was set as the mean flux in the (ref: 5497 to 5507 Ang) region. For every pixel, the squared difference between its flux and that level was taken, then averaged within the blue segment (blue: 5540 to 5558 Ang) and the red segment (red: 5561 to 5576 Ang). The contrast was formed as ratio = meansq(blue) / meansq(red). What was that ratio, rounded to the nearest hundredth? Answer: 0.11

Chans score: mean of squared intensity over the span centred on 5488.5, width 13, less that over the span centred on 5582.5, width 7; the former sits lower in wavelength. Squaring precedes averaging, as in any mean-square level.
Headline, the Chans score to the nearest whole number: 19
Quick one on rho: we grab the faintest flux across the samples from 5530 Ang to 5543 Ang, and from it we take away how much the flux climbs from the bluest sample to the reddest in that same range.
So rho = 19.58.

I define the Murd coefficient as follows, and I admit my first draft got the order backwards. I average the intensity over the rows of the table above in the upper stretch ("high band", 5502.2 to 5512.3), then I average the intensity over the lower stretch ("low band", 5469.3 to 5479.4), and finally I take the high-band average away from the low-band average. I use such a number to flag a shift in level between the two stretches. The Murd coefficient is 0.09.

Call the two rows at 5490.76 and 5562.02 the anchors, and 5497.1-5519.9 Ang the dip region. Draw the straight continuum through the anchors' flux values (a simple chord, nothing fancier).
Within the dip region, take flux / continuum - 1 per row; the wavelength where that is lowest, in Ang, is 5508.49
